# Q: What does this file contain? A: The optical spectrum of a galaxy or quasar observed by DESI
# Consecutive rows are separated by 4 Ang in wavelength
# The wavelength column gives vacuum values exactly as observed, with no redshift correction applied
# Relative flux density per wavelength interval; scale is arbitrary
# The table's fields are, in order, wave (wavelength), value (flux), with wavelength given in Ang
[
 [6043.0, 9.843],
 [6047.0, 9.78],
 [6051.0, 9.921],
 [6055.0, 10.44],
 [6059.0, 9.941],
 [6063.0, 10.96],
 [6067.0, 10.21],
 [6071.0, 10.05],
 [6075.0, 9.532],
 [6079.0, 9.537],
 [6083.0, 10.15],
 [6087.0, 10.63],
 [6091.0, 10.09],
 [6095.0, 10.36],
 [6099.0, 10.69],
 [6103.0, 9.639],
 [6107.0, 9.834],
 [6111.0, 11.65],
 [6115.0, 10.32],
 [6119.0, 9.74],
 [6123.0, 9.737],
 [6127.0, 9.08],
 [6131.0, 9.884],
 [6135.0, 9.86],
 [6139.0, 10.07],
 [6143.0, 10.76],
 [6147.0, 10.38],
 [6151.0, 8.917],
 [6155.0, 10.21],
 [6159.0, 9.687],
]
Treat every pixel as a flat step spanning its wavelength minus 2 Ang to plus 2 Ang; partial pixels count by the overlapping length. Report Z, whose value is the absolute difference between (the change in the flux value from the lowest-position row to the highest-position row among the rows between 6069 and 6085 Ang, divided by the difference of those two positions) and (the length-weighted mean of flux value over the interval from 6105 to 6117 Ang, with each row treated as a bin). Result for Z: 10.59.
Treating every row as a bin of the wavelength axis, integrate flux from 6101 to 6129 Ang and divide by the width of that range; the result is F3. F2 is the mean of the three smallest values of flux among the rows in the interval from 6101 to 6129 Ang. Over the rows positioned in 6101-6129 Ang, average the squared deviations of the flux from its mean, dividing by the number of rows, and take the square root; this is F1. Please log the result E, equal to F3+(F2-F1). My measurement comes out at 18.7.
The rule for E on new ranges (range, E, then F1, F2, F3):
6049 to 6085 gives 19.3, 0.42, 9.66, 10.1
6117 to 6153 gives 18.5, 0.54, 9.24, 9.8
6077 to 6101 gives 19.8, 0.39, 9.93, 10.2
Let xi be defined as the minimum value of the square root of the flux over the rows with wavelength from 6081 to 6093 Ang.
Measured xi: 3.18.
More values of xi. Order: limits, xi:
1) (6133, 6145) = 3.14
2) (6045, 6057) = 3.13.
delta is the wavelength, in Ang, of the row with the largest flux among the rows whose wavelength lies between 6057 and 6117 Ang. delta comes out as 6111.0 Ang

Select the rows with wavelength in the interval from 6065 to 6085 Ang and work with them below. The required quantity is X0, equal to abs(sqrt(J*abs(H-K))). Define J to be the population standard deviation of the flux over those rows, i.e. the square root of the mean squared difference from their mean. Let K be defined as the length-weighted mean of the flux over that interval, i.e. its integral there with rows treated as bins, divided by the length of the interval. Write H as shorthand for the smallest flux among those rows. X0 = 0.33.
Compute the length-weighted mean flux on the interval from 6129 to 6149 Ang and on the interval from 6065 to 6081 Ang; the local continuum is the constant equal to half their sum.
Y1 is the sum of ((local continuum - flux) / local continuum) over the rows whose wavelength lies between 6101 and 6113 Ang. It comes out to -0.11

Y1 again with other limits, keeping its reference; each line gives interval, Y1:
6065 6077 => 0.02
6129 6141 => 0.02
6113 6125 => 0.02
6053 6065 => -0.13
